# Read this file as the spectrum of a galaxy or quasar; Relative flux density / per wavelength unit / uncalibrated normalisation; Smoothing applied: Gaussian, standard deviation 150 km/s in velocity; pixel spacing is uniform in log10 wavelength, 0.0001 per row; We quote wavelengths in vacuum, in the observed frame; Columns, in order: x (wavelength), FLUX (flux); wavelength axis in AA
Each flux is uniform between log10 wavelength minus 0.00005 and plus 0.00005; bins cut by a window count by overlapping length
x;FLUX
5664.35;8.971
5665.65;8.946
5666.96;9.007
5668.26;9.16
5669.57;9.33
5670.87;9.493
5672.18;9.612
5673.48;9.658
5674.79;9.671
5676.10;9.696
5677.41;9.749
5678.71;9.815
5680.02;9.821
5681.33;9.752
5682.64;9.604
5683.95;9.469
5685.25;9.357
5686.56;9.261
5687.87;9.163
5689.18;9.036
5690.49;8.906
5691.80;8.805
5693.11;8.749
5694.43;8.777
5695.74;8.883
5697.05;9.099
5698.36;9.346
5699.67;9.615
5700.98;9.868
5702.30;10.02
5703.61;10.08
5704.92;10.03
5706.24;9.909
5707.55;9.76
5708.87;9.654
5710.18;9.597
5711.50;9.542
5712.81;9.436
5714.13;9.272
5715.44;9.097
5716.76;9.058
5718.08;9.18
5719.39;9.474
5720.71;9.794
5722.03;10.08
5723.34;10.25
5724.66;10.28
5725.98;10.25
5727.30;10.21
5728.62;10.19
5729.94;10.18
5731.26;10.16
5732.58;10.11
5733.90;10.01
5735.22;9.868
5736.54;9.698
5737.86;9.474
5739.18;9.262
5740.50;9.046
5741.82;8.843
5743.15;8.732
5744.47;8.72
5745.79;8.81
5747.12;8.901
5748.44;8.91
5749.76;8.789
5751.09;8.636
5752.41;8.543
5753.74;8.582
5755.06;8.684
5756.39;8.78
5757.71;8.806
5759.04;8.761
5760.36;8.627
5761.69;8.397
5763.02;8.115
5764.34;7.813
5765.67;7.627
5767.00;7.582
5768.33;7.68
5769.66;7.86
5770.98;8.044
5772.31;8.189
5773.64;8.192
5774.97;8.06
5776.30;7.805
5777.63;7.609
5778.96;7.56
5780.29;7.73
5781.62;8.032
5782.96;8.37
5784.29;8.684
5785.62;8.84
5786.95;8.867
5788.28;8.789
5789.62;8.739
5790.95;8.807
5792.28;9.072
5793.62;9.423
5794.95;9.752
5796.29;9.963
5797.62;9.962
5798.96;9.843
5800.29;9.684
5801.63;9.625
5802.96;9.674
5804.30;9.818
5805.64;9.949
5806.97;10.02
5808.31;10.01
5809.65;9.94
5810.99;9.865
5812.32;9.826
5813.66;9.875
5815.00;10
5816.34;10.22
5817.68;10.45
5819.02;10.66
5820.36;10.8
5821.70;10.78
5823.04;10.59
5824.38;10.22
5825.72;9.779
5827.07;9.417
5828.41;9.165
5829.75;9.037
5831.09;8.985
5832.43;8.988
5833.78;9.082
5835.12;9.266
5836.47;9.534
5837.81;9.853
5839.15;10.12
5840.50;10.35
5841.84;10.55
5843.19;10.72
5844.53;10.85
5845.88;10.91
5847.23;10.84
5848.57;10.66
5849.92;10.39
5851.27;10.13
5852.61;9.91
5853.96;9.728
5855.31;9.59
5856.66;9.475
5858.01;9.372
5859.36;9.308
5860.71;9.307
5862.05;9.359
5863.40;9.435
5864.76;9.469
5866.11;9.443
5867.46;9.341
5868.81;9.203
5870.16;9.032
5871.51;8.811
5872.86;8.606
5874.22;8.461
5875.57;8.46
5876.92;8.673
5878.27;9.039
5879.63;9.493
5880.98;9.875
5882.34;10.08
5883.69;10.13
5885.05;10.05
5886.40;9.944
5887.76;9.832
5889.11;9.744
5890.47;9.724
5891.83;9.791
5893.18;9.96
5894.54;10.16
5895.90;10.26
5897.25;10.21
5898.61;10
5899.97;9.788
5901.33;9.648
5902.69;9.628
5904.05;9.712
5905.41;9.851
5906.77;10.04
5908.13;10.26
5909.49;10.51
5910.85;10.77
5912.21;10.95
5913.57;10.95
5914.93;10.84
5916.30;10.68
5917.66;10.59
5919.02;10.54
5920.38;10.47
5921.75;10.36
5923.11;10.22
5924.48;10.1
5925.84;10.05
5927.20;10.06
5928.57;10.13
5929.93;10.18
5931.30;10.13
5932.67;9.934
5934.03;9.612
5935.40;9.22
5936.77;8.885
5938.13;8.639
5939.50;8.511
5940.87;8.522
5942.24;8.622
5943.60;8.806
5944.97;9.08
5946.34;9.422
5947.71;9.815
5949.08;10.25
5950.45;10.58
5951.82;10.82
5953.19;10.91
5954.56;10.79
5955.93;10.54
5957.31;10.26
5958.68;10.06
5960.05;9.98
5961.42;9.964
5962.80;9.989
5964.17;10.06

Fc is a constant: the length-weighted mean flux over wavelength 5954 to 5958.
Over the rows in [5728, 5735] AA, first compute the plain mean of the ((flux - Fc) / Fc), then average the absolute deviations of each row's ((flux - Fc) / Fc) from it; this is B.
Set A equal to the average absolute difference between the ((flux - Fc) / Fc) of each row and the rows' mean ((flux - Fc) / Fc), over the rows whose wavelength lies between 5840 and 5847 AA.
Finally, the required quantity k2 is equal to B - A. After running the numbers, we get -0.012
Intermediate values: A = 0.017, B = 0.0053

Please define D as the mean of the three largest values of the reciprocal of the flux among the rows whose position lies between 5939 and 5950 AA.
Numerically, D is 0.117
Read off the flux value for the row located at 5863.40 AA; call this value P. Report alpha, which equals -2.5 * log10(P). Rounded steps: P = 9.435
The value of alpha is -2.44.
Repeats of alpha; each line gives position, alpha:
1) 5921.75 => -2.54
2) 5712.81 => -2.44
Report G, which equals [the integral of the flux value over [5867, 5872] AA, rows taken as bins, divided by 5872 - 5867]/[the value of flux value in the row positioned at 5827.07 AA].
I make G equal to 0.97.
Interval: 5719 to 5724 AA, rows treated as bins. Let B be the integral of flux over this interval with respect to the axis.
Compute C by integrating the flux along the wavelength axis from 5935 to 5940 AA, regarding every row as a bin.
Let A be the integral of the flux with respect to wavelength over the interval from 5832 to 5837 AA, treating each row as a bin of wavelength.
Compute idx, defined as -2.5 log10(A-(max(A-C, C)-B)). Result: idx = -4.28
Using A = 46.0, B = 50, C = 44.0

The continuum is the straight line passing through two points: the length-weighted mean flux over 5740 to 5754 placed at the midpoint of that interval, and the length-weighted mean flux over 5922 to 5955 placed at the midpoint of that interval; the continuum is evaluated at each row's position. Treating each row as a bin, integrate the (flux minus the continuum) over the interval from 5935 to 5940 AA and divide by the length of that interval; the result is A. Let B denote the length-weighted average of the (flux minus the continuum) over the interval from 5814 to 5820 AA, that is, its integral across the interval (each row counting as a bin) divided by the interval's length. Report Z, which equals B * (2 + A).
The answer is 1.3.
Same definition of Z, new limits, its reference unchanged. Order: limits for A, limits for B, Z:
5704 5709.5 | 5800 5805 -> 2.1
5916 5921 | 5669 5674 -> 3.3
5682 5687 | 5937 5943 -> -3.4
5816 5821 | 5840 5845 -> 4.7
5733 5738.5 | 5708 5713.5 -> 3.0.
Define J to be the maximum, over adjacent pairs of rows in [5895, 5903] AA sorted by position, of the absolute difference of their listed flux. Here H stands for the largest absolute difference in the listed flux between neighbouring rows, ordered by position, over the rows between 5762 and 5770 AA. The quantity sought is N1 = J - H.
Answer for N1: -0.09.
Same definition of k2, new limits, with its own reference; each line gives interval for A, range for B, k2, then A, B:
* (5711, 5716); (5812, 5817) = -0.002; 0.014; 0.0123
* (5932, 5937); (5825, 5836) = -0.015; 0.034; 0.0194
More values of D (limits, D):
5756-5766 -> 0.127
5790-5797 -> 0.110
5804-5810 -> 0.101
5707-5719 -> 0.110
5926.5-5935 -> 0.101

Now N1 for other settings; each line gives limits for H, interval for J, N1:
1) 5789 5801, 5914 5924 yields -0.19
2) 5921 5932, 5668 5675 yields 0.03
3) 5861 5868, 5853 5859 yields 0.04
